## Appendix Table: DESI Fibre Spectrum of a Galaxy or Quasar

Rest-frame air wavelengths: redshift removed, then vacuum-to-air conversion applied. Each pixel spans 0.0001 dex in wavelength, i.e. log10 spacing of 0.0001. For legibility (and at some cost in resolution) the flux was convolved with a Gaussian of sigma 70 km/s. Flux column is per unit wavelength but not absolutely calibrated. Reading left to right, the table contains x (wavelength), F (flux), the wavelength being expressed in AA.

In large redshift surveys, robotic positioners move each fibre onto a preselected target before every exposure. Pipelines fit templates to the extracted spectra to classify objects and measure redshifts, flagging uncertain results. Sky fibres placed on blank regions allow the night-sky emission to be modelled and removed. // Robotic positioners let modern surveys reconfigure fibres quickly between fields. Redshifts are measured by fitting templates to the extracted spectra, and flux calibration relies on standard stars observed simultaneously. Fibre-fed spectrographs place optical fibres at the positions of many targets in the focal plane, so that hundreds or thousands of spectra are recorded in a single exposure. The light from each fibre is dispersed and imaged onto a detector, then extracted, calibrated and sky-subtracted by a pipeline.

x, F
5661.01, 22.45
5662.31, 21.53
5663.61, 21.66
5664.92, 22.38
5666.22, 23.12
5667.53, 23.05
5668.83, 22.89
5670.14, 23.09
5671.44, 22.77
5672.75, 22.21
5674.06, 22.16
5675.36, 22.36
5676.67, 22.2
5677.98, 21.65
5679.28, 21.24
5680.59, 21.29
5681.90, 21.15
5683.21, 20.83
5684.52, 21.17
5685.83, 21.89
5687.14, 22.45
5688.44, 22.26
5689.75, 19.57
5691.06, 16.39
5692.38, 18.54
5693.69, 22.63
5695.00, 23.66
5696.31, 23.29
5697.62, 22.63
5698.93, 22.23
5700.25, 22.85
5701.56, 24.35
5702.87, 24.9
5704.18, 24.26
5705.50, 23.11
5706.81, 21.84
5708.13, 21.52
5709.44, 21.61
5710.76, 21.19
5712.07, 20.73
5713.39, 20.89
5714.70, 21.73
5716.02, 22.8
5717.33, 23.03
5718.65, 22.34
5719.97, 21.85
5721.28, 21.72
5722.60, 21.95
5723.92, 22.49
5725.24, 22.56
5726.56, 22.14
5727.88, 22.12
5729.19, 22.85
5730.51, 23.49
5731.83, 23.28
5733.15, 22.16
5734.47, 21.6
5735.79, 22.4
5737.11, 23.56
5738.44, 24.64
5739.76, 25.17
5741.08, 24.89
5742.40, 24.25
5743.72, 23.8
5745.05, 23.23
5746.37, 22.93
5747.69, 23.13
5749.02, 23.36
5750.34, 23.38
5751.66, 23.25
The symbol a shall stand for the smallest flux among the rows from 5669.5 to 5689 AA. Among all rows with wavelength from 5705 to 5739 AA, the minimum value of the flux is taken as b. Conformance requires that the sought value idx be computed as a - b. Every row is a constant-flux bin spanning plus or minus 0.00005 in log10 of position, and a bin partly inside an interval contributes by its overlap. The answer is 0.1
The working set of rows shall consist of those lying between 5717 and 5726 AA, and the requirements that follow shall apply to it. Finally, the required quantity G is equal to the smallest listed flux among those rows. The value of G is 21.72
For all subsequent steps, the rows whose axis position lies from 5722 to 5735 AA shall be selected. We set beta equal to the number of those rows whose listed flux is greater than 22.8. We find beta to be 3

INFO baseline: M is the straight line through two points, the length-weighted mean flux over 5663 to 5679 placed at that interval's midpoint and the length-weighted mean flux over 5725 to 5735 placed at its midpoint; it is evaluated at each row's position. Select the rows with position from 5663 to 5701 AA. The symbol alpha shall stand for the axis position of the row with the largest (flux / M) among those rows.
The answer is 5695.00 AA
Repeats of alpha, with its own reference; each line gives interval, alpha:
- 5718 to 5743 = 5739.76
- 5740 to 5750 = 5741.08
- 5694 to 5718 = 5702.87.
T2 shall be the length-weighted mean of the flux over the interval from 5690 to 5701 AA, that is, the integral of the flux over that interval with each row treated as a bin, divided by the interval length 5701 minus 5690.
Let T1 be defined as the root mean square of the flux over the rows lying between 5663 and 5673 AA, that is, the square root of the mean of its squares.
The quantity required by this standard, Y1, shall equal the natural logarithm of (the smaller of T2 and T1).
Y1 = 3.07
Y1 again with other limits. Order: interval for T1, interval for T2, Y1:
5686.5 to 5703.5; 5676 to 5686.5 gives 3.06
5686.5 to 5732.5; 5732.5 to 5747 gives 3.10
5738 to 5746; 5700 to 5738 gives 3.11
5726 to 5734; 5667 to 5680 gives 3.11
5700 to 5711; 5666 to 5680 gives 3.11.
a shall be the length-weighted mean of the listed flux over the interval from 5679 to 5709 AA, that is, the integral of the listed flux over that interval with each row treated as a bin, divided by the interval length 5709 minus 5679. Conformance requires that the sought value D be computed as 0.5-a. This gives -21.4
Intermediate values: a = 21.9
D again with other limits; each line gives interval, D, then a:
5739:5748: -23.5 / 24.0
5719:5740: -22.2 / 22.7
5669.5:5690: -21.3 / 21.8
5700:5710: -22.6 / 23.1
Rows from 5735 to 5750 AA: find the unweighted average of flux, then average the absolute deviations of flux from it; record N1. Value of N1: 0.7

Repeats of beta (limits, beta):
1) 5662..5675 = 4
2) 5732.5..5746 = 7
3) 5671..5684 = 0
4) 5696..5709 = 6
